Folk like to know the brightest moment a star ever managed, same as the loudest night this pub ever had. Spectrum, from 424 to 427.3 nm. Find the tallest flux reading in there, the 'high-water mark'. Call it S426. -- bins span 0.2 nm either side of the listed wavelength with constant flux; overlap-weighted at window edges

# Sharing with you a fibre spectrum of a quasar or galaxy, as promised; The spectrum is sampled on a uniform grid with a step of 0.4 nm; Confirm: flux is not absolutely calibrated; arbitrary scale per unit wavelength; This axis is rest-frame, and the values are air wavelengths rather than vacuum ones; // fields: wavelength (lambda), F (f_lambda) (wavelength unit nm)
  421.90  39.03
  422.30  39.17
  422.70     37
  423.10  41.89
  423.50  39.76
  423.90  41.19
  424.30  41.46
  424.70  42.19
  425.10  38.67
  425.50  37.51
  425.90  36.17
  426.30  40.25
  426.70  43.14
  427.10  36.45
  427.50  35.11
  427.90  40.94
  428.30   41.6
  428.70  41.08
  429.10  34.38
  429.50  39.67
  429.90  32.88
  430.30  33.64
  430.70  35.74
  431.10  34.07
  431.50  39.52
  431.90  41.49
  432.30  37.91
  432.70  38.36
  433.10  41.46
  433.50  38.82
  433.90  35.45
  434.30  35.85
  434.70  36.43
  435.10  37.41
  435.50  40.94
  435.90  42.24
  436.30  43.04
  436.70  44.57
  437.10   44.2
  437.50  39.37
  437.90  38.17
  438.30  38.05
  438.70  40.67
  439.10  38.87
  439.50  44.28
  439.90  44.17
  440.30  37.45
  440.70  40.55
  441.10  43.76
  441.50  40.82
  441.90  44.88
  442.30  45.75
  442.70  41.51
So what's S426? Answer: 43.14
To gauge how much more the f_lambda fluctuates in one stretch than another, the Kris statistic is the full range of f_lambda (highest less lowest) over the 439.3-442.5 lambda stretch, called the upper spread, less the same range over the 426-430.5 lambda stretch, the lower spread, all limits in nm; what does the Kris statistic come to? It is -2.0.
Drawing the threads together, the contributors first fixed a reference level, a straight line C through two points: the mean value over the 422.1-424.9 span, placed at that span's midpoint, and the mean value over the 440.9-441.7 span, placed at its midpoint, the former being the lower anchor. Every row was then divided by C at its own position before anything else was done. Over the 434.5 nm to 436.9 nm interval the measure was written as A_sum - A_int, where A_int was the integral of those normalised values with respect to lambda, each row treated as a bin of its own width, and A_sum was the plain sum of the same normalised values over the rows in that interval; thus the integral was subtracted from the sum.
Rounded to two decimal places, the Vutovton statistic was 3.52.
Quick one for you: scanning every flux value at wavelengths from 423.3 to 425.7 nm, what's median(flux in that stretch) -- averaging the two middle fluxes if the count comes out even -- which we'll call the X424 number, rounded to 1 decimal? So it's 40.5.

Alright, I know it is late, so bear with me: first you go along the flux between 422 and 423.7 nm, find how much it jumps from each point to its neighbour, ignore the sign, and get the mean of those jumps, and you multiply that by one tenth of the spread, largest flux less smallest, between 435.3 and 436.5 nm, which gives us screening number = 0.64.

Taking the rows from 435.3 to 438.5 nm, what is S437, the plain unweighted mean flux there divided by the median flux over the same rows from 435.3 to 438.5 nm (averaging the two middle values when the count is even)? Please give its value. 0.99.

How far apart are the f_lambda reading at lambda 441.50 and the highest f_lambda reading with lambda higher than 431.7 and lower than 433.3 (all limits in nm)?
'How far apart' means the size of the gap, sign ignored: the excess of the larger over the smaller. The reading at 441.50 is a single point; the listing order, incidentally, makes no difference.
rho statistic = 1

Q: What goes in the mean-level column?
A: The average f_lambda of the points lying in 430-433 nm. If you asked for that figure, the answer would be 37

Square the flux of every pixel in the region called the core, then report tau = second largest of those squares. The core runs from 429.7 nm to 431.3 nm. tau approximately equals 1161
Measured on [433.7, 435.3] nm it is 1327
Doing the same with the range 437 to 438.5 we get 1550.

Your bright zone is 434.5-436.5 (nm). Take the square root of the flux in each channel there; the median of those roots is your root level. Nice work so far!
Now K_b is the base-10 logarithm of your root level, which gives 0.806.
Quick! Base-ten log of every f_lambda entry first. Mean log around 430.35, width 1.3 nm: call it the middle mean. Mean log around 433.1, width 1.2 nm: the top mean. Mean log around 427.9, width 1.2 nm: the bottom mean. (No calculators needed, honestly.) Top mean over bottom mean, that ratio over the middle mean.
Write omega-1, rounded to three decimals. 0.655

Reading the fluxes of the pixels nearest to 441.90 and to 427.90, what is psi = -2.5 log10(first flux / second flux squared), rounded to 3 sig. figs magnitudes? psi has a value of 3.93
